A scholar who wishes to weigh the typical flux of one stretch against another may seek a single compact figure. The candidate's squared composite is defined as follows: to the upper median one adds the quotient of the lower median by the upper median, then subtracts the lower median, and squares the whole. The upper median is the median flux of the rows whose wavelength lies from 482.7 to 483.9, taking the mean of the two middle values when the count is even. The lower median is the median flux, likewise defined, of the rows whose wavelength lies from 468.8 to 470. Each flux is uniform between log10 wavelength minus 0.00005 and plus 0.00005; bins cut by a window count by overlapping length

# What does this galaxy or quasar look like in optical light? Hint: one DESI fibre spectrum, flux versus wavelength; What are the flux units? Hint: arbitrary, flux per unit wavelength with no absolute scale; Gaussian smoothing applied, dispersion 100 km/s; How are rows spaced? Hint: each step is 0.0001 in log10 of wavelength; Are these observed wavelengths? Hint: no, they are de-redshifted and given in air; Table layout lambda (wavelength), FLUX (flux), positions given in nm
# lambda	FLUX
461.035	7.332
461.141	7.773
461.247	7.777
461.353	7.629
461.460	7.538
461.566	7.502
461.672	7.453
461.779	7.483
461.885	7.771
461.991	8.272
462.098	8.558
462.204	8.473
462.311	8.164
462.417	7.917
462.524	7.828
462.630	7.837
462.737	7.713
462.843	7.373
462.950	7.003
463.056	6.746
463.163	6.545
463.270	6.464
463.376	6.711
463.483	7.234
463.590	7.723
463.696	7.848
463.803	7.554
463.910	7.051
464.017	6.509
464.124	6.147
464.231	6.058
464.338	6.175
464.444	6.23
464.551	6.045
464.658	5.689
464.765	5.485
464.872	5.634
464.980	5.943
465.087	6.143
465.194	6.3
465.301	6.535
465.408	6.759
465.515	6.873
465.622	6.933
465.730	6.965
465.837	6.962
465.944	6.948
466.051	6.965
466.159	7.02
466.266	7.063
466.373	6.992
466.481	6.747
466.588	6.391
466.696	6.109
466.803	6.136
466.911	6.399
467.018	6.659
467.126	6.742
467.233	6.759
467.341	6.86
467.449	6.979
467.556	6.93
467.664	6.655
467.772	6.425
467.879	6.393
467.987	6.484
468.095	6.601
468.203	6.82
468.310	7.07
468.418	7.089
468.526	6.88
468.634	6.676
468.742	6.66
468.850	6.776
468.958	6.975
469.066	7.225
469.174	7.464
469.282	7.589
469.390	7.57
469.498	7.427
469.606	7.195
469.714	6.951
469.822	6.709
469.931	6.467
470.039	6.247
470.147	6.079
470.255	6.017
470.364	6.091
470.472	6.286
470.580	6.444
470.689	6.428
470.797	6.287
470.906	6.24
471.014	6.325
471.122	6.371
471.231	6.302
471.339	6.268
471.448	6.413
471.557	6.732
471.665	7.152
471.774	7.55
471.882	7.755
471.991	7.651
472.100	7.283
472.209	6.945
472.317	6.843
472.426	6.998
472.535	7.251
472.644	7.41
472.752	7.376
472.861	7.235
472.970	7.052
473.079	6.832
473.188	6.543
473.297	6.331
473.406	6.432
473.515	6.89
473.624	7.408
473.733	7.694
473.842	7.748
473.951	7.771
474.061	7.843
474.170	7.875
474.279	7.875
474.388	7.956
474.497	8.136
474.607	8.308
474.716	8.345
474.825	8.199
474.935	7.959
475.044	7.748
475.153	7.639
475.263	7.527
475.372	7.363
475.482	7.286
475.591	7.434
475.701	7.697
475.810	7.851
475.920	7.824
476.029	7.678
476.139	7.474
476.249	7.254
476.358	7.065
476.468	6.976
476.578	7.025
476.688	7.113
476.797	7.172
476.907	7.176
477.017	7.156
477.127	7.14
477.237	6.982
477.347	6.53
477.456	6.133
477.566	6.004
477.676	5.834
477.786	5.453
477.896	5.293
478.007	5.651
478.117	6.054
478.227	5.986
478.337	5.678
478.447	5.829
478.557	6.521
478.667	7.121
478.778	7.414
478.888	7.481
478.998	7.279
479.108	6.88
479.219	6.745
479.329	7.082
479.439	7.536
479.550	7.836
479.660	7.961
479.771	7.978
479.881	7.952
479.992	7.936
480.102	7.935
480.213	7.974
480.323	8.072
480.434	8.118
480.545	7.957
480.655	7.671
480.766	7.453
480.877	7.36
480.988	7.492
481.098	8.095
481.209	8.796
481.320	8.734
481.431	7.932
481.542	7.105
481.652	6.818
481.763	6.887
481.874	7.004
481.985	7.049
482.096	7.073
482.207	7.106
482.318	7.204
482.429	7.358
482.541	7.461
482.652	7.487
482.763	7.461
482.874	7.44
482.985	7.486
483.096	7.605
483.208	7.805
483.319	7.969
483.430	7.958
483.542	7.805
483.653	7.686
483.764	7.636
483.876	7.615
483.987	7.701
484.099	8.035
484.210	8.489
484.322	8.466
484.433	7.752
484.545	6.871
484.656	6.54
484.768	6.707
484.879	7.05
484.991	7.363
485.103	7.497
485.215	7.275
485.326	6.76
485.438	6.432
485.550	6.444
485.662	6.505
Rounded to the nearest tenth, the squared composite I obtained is 1.9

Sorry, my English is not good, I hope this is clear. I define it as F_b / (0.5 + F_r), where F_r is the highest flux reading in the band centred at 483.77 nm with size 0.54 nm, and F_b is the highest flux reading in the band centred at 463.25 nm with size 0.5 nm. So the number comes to 0.87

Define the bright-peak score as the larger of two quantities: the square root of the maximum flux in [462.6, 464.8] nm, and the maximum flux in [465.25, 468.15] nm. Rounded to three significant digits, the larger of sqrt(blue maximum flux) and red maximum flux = 7.06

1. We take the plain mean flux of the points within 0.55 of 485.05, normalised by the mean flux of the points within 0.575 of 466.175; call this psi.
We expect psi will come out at 1.01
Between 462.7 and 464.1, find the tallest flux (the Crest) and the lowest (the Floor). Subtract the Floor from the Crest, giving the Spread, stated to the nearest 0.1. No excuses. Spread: 1.4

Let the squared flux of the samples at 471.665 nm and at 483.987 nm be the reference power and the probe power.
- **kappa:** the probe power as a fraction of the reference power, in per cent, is 116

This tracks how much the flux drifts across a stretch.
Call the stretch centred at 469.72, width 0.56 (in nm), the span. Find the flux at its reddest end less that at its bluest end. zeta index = -1.0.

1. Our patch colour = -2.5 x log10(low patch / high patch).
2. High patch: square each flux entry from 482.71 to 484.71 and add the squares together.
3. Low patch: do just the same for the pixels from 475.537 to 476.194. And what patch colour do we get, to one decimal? 1.2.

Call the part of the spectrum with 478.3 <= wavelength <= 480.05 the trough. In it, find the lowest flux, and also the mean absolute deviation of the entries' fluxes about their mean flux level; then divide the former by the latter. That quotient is 10.0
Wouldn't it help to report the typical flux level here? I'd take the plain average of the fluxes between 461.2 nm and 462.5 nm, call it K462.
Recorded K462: 7.9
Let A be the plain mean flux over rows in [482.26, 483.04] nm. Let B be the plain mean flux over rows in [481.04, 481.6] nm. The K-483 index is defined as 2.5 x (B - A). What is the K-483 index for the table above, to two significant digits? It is 1.8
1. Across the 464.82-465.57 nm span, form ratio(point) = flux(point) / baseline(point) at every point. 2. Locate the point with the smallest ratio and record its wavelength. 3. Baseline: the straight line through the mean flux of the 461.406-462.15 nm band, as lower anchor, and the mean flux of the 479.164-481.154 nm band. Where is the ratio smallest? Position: 464.872 nm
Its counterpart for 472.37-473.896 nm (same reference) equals 473.297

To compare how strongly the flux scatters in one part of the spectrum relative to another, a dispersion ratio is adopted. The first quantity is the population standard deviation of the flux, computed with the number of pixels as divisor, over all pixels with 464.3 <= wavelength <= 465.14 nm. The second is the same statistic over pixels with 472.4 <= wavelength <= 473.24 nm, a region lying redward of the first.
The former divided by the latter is 1.0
